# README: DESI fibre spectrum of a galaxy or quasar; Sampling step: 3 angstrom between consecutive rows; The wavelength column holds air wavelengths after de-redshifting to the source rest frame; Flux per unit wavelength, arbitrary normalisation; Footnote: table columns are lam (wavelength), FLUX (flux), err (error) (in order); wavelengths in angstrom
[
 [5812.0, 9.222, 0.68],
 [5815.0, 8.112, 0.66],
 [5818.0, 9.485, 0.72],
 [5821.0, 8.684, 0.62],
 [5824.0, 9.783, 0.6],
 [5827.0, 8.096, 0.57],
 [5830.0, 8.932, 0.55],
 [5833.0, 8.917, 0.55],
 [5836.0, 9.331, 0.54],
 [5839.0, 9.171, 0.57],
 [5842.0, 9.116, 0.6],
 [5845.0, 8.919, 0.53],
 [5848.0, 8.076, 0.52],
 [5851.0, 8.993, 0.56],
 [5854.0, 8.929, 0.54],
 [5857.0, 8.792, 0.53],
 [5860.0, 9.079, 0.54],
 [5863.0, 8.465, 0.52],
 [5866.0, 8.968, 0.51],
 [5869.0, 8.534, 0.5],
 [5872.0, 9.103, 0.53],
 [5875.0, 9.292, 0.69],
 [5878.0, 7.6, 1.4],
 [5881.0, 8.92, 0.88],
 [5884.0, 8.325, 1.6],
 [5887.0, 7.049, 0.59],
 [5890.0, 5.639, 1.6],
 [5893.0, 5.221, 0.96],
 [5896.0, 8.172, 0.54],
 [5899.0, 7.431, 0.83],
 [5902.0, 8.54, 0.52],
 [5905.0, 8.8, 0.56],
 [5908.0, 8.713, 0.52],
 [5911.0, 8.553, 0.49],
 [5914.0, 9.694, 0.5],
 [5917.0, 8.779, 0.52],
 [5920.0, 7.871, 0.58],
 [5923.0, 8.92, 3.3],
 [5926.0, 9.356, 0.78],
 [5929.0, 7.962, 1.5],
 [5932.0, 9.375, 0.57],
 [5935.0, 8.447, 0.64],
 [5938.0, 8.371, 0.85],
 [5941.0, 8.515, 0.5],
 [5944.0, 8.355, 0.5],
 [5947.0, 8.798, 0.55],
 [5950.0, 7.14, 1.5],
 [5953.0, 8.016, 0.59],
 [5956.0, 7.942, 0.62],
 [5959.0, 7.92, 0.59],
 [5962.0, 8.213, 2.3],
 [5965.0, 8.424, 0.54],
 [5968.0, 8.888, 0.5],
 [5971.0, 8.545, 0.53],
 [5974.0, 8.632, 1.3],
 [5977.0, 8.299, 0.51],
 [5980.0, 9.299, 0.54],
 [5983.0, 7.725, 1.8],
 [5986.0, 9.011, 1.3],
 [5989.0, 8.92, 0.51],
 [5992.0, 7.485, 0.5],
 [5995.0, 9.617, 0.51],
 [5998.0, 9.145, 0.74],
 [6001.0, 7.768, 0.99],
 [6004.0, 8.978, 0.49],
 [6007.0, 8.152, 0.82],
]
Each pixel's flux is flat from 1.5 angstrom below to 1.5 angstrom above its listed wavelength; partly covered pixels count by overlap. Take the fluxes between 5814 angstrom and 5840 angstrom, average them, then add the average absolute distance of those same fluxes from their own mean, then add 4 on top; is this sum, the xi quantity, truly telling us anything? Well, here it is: 13.4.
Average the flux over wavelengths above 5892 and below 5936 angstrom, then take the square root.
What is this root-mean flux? 2.90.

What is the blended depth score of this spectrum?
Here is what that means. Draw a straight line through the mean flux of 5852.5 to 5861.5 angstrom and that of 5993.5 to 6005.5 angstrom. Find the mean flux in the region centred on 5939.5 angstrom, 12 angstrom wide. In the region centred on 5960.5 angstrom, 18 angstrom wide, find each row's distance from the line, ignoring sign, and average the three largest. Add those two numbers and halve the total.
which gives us 4.7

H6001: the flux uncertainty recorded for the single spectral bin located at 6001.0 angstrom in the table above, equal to 0.99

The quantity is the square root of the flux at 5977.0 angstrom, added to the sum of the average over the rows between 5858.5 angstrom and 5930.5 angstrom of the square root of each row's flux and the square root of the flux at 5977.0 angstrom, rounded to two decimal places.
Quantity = 8.63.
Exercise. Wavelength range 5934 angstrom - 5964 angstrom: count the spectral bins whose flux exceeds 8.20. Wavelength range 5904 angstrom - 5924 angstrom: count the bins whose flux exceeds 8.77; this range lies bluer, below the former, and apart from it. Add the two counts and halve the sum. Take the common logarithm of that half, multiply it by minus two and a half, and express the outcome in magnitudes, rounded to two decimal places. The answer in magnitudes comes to -1.75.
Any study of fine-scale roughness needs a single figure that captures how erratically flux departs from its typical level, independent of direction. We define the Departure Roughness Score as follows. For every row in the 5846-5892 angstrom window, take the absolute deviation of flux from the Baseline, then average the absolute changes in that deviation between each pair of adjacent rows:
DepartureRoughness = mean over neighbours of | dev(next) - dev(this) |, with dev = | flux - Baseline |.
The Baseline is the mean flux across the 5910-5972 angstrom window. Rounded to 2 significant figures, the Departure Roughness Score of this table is 0.45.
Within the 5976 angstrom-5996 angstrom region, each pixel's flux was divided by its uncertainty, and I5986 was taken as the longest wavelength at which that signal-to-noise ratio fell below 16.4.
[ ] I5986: 5992.0 angstrom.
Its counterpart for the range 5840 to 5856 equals 5851.0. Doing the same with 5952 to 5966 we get 5965.0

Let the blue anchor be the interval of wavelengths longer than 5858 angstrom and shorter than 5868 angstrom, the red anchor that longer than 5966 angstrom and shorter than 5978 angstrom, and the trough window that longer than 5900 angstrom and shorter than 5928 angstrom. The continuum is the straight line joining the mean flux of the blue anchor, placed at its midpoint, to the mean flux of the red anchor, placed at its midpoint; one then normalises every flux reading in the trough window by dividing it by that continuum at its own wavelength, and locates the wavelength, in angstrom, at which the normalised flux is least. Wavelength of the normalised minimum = 5920.0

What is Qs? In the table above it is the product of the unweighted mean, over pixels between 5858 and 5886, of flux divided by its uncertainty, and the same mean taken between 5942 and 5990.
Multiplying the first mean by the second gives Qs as 165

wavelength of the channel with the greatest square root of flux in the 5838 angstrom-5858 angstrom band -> 5839.0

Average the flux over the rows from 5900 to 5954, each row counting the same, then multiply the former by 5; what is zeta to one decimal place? 42.8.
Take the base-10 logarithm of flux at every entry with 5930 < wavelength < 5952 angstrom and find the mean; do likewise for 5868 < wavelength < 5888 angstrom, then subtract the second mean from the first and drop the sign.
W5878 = 0.00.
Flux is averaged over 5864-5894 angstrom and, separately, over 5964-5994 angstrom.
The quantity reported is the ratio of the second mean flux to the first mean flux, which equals 1.08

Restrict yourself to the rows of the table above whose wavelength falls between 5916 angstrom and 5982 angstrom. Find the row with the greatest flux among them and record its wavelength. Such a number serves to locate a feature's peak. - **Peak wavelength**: 5932.0 angstrom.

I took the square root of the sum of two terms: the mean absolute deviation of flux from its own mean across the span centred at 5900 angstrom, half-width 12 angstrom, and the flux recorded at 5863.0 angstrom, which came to 3.10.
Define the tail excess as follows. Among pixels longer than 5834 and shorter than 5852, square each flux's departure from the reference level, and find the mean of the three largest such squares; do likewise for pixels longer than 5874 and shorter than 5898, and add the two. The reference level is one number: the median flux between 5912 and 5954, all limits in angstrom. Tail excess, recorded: 7.5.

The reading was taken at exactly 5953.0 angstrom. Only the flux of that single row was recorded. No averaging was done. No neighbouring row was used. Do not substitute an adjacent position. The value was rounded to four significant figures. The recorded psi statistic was 8.016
